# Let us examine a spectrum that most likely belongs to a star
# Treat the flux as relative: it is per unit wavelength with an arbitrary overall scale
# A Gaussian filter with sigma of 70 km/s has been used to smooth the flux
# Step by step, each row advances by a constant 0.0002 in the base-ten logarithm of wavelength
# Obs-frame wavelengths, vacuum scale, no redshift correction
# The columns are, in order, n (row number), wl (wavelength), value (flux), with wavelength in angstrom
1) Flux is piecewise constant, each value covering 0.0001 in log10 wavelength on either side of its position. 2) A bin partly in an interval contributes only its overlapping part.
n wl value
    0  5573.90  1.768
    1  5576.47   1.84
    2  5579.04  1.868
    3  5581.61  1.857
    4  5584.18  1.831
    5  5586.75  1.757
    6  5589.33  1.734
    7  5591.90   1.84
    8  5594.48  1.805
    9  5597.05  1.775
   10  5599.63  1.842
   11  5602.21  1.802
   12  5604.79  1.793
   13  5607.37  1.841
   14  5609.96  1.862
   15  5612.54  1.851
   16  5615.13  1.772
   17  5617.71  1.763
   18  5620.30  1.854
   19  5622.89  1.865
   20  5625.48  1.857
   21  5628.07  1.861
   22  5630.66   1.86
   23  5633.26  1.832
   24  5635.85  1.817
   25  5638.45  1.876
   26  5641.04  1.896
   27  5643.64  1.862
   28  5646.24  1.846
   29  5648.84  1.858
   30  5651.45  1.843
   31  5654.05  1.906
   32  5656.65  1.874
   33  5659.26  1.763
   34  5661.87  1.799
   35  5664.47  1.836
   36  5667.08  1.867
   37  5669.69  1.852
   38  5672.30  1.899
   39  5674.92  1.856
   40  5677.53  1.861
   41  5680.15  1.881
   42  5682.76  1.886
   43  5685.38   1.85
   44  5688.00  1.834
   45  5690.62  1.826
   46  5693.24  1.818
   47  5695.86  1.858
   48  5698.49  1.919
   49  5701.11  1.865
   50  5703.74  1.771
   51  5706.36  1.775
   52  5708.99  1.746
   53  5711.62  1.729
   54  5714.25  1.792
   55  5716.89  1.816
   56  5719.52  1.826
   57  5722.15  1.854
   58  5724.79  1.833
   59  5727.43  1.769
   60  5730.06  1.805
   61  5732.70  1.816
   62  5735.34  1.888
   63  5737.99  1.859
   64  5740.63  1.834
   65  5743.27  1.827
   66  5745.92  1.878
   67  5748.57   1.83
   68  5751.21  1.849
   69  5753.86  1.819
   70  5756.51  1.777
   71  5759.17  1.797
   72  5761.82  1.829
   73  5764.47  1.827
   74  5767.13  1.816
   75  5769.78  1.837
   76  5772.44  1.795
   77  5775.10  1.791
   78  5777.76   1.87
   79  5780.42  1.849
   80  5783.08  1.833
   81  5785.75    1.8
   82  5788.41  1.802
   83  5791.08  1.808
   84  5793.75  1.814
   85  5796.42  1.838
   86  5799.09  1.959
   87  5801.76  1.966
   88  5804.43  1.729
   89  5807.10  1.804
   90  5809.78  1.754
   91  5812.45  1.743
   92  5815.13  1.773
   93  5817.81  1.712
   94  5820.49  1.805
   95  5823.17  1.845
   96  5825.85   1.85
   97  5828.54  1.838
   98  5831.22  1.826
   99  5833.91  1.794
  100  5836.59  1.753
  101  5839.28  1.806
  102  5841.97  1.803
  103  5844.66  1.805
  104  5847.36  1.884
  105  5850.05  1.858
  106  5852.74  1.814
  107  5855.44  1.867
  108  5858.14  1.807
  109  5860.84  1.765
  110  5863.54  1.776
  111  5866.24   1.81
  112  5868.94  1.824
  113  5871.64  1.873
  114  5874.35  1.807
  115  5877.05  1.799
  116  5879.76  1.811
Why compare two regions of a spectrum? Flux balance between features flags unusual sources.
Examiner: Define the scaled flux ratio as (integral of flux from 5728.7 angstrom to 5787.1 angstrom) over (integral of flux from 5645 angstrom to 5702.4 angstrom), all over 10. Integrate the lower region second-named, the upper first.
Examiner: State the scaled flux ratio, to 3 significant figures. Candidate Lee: 0.100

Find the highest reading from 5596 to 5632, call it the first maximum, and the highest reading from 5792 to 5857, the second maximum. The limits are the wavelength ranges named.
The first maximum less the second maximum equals -0.10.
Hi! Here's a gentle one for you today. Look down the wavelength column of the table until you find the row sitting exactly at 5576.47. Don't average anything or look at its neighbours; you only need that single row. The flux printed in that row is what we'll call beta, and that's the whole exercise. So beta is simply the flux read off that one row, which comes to 1.84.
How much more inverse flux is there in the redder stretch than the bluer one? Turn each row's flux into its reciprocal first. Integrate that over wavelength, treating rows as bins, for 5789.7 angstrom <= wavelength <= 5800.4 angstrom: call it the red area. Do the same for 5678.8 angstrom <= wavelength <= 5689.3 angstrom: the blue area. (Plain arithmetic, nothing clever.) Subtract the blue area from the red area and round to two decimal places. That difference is 0.14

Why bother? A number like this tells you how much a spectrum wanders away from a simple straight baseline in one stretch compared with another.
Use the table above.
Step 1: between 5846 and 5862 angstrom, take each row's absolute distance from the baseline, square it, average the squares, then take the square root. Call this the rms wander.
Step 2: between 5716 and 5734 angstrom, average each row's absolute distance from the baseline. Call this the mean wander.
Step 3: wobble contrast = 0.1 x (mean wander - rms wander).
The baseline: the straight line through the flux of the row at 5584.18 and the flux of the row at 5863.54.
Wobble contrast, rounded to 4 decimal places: -0.0044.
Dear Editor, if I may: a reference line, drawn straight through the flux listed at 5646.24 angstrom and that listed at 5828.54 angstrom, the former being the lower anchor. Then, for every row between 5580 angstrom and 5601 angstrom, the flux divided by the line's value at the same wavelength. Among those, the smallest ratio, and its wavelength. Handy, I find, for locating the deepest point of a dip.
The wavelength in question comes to 5589.33 angstrom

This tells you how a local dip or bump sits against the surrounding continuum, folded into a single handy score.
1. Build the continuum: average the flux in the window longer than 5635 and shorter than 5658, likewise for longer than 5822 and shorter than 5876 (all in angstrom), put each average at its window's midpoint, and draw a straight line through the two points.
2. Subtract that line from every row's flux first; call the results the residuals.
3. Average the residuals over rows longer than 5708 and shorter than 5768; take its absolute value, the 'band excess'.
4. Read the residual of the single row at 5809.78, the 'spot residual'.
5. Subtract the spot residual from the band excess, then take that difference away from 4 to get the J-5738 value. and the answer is 3.90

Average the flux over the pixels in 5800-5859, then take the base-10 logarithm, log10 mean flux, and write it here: 0.258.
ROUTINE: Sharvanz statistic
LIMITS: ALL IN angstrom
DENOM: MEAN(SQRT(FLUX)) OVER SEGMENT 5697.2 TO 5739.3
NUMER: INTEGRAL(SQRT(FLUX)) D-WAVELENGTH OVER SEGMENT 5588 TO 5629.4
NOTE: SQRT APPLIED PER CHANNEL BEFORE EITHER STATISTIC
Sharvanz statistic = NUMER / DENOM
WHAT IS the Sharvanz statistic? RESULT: 41.4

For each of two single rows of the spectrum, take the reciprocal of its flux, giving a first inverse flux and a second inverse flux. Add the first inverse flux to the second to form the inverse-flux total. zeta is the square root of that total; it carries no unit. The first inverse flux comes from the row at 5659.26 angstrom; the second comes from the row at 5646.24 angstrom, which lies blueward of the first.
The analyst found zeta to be 1.05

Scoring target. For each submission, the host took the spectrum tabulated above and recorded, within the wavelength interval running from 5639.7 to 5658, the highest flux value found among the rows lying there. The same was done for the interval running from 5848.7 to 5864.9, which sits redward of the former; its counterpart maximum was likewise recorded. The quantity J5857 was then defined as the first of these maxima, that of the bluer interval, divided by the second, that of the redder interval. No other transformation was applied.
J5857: 1.02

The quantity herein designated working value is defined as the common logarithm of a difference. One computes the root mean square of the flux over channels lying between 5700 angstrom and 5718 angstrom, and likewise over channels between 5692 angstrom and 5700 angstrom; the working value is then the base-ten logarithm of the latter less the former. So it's -1.10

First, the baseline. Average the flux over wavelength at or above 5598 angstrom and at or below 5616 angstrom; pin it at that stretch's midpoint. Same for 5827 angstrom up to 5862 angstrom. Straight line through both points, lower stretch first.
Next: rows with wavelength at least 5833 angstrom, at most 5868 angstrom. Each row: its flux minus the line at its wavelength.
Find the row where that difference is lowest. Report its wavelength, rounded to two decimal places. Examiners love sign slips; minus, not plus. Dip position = 5836.59 angstrom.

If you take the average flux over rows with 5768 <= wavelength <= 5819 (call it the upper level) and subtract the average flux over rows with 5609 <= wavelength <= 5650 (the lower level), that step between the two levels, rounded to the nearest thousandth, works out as -0.031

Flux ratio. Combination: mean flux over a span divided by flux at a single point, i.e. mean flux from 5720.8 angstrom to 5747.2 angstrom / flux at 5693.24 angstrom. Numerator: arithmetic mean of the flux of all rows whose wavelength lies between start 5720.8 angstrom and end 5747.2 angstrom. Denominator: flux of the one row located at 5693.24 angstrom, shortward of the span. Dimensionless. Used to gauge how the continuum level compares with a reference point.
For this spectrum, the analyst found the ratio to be 1.01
